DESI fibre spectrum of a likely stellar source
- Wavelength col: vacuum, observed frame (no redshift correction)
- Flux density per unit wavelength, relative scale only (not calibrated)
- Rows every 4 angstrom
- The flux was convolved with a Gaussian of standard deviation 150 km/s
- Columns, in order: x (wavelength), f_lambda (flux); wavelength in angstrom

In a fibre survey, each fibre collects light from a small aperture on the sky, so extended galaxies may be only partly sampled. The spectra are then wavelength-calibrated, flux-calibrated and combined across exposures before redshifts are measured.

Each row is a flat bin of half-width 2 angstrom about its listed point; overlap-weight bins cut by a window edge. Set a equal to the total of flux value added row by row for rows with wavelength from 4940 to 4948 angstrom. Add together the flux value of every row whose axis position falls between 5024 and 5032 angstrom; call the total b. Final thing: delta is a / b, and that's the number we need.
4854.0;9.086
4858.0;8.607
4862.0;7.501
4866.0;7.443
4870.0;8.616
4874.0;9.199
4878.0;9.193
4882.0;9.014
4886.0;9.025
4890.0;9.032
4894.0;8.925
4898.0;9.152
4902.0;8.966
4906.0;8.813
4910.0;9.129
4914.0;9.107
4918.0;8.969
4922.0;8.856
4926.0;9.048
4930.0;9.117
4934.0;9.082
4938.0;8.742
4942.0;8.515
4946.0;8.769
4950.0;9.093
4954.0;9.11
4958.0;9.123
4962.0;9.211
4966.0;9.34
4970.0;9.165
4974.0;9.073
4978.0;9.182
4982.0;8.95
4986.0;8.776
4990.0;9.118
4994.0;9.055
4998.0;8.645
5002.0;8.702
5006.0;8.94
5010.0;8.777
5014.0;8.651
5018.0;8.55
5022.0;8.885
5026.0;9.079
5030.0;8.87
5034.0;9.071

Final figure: 0.96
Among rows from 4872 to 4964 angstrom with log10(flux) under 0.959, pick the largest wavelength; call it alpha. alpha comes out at 4950.0 angstrom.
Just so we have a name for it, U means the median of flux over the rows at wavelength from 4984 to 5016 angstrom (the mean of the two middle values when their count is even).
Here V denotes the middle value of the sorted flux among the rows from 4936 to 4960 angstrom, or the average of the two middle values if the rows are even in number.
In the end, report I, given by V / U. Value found 1.02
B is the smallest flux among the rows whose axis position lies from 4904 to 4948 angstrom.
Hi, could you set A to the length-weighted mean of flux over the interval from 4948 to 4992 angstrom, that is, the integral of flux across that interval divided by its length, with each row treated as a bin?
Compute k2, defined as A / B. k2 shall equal 1.07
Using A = 9.10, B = 8.515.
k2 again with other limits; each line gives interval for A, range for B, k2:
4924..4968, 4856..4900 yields 1.21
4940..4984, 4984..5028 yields 1.06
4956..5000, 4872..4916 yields 1.03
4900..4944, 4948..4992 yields 1.02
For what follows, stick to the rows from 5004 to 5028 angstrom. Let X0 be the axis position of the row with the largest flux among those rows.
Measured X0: 5026.0 angstrom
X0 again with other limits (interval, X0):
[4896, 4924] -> 4898.0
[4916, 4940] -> 4930.0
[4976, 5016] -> 4978.0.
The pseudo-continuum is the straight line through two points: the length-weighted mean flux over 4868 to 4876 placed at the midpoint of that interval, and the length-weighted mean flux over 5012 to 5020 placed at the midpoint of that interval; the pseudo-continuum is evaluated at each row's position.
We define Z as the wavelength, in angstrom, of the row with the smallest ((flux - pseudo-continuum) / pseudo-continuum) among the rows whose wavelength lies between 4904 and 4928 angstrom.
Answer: 4906.0 angstrom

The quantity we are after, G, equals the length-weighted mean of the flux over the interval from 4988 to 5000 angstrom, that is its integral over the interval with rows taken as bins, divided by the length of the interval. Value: 8.9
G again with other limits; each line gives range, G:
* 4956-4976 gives 9.2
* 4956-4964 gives 9.2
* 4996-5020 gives 8.7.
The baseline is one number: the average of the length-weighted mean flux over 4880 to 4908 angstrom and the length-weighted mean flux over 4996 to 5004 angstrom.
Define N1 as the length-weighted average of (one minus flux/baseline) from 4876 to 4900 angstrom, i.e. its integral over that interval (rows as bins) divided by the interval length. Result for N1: -0.026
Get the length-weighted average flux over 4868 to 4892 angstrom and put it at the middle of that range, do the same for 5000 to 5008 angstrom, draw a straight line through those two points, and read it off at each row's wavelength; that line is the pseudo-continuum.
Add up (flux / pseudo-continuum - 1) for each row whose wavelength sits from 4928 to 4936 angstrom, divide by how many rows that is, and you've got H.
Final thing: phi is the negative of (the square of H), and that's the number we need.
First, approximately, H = 0.02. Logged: -0.0003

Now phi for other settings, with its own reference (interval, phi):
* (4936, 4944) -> -0.0011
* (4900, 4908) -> -0.0001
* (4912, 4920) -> -0.0001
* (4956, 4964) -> -0.0010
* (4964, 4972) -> -0.0018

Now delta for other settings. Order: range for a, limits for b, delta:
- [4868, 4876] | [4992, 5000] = 1.01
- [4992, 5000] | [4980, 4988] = 1.00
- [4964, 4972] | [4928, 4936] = 1.02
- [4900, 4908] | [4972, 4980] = 0.97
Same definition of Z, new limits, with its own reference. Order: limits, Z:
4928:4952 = 4942.0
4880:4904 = 4894.0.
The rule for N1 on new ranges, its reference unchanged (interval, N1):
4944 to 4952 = -0.011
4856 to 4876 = 0.063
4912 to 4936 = -0.022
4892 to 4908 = -0.015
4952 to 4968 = -0.041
